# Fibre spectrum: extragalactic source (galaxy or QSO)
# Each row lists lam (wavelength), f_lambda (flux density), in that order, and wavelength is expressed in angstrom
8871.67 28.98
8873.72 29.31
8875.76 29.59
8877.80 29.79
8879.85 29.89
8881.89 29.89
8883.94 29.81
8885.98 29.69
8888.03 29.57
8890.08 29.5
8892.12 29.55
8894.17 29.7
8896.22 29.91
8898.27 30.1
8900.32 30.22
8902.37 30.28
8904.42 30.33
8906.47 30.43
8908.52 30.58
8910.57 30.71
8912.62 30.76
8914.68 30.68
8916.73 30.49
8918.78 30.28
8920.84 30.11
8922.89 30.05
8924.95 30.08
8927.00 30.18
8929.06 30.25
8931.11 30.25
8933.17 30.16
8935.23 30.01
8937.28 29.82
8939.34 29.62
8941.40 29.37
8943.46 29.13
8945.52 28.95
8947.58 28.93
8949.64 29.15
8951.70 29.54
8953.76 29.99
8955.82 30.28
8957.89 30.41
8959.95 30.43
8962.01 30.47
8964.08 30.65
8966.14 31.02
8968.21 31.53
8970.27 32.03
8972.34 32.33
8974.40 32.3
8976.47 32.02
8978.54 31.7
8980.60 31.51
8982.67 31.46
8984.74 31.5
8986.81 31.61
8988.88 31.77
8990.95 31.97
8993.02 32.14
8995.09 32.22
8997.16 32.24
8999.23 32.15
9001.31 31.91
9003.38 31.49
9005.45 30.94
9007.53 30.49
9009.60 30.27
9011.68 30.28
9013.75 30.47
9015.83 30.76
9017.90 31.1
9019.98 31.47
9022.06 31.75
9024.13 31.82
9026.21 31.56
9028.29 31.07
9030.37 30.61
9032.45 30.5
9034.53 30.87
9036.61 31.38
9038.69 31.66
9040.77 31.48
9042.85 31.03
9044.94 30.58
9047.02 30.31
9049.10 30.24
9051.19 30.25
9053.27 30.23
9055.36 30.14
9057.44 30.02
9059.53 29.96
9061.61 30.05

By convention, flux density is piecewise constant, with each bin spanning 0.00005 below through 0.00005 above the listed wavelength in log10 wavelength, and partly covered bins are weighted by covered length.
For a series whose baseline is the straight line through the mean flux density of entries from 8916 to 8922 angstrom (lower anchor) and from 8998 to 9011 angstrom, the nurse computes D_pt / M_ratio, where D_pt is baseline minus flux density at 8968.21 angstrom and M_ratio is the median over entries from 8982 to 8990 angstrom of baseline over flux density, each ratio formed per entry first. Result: -0.7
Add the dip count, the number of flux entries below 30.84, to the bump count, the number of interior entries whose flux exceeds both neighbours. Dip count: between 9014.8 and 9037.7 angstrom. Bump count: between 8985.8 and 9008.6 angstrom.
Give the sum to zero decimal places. 4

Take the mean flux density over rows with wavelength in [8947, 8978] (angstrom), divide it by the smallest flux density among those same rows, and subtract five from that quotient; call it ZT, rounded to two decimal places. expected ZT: -3.94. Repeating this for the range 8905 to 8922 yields -3.99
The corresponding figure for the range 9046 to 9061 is -3.99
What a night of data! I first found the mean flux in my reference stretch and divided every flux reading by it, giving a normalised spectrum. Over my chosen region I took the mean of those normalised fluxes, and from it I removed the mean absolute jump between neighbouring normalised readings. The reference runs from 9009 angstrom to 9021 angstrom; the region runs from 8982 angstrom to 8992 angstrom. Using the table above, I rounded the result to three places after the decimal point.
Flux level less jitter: 1.026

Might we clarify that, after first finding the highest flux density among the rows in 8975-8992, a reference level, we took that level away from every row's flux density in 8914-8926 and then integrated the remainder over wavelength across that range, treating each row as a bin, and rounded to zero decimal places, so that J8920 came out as -21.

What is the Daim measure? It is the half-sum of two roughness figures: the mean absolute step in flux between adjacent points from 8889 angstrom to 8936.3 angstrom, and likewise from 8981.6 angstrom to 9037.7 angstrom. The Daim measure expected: 0.180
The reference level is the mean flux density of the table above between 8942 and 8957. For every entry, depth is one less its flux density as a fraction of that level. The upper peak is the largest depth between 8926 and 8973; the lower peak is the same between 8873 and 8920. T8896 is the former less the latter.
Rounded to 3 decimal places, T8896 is 0.013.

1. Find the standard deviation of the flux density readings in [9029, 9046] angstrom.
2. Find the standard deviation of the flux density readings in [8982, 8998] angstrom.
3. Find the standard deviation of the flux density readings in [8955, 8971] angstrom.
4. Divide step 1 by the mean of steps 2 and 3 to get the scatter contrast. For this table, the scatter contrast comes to 0.94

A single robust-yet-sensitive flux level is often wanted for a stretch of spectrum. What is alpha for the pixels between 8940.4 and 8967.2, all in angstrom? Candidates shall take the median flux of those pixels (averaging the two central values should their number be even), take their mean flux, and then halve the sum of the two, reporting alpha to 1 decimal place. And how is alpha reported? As 29.9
